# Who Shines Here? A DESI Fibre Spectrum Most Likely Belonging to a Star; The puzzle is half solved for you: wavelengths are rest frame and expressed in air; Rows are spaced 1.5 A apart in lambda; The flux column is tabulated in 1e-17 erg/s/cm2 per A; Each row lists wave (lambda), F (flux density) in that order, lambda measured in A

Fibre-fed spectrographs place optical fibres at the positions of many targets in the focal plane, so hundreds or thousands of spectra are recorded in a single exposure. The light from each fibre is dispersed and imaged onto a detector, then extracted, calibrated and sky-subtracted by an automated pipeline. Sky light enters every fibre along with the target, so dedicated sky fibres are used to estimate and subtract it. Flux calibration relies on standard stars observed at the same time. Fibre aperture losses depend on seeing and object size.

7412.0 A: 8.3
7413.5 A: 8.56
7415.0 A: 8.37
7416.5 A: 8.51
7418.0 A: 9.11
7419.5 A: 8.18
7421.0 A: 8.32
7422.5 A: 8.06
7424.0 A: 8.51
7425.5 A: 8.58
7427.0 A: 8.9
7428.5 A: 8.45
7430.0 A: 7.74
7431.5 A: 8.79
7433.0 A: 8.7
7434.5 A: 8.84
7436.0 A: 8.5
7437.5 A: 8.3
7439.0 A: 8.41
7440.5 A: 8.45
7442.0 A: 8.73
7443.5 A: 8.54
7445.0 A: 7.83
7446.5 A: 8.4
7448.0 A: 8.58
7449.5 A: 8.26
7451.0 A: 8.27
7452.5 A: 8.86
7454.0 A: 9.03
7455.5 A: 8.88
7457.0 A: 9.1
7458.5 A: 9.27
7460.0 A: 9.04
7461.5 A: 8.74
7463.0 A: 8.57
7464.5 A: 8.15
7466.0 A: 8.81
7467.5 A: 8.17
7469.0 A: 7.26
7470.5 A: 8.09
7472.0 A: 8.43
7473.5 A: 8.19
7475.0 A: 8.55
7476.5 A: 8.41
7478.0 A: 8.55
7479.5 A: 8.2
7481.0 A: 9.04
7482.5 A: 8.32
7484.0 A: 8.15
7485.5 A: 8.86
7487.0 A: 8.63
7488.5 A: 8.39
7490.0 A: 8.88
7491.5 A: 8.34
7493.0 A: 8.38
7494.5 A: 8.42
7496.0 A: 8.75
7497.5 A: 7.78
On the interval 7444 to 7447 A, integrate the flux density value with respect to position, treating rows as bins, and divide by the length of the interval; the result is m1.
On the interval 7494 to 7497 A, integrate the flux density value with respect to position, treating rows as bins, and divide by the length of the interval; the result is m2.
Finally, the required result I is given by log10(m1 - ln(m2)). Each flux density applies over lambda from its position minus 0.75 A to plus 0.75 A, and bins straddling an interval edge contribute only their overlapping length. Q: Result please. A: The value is 0.777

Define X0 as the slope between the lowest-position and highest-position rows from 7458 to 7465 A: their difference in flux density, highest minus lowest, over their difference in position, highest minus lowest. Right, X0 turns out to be -0.19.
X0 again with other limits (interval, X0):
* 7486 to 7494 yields -0.04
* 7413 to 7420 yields -0.06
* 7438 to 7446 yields -0.10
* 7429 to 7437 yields 0.13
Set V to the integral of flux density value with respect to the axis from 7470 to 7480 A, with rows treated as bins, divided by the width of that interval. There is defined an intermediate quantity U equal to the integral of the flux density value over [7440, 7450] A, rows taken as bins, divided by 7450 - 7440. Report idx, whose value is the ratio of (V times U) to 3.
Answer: 23.4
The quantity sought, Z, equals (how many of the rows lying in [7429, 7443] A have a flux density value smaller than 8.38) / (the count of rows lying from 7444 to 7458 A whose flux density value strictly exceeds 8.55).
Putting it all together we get 0.4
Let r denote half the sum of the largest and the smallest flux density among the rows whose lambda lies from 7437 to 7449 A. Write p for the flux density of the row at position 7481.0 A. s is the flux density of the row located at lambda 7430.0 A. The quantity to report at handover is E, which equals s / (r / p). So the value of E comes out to 8.45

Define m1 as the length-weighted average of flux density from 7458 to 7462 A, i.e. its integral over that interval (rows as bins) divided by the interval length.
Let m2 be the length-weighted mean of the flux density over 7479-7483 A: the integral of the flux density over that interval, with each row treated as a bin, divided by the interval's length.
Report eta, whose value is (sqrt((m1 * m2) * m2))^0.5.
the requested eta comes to 5.07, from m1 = 9.02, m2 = 8.55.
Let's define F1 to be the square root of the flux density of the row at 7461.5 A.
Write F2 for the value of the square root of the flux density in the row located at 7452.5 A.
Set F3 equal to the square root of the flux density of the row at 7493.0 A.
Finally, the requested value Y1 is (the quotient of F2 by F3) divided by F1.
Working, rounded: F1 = 2.96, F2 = 2.98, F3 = 2.89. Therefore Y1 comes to 0.348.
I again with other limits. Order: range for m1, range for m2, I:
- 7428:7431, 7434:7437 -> 0.776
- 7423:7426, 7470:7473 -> 0.805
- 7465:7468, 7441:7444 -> 0.802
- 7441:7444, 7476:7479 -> 0.812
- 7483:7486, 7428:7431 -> 0.804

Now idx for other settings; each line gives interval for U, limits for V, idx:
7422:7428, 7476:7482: 24.3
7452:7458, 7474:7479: 25.4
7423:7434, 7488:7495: 24.1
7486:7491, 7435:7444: 24.4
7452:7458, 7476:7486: 25.4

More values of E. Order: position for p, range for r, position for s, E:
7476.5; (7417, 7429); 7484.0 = 7.98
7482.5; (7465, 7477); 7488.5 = 8.69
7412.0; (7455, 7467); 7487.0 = 8.22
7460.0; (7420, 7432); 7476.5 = 9.14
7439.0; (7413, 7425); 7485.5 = 8.68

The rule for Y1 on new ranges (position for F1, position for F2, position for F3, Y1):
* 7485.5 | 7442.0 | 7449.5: 0.345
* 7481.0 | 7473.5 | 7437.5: 0.330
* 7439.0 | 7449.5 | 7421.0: 0.344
